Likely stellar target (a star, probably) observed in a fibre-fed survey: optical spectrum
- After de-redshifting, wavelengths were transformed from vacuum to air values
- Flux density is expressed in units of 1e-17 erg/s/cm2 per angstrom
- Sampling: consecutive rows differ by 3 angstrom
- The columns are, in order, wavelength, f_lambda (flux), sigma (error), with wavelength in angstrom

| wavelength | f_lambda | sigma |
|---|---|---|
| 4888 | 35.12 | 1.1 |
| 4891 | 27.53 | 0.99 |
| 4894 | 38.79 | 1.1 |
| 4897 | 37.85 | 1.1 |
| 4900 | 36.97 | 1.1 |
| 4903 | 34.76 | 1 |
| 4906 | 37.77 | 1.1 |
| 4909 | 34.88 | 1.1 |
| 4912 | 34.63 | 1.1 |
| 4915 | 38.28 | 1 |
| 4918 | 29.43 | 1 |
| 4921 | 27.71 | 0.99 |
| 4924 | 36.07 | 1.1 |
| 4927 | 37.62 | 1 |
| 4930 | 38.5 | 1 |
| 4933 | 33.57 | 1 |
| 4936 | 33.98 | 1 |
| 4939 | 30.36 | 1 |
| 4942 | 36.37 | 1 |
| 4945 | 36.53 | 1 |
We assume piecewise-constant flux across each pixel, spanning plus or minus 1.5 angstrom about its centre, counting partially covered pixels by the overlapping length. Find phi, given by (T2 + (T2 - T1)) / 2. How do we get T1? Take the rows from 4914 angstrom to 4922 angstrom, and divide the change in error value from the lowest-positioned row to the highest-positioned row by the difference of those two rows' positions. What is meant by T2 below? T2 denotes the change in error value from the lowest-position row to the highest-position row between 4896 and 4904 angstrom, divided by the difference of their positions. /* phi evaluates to -0.016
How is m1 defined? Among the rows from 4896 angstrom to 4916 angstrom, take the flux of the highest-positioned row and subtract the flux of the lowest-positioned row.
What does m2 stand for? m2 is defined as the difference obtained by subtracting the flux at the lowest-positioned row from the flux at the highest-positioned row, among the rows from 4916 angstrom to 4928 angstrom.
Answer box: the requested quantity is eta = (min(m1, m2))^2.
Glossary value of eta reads 0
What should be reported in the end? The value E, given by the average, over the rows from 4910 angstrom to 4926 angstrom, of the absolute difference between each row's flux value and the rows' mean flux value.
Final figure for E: 3.72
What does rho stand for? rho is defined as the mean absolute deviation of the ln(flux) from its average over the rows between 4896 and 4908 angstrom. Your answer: 0.029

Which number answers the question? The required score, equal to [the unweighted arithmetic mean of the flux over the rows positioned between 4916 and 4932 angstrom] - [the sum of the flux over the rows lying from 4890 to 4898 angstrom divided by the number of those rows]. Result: -0.9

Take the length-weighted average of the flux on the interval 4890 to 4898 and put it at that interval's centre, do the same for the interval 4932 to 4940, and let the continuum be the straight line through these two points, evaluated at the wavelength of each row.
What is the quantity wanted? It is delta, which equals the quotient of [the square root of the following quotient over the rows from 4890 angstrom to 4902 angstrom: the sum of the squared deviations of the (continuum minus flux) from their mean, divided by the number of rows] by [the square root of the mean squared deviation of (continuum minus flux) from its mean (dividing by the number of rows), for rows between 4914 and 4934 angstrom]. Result 1.1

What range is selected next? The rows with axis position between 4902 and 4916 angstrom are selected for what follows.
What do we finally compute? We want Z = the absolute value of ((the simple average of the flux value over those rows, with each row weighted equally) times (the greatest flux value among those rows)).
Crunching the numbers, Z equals 1381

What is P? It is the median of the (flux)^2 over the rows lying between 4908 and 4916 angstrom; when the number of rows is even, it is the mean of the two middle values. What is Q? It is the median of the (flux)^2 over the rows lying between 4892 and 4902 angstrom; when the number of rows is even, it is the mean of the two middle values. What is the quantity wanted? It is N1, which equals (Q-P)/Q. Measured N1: 0.15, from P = 1217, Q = 1433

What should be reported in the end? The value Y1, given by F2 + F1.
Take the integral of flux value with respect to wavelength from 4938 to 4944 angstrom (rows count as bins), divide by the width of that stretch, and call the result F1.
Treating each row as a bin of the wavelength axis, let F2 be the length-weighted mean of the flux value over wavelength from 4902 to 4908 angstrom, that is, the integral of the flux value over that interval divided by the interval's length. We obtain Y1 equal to 70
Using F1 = 33.9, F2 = 36.3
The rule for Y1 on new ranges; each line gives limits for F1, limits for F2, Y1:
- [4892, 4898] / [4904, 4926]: 72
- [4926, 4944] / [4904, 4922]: 69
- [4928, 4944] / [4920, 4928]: 69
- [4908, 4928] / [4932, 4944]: 68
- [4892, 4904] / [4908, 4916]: 73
